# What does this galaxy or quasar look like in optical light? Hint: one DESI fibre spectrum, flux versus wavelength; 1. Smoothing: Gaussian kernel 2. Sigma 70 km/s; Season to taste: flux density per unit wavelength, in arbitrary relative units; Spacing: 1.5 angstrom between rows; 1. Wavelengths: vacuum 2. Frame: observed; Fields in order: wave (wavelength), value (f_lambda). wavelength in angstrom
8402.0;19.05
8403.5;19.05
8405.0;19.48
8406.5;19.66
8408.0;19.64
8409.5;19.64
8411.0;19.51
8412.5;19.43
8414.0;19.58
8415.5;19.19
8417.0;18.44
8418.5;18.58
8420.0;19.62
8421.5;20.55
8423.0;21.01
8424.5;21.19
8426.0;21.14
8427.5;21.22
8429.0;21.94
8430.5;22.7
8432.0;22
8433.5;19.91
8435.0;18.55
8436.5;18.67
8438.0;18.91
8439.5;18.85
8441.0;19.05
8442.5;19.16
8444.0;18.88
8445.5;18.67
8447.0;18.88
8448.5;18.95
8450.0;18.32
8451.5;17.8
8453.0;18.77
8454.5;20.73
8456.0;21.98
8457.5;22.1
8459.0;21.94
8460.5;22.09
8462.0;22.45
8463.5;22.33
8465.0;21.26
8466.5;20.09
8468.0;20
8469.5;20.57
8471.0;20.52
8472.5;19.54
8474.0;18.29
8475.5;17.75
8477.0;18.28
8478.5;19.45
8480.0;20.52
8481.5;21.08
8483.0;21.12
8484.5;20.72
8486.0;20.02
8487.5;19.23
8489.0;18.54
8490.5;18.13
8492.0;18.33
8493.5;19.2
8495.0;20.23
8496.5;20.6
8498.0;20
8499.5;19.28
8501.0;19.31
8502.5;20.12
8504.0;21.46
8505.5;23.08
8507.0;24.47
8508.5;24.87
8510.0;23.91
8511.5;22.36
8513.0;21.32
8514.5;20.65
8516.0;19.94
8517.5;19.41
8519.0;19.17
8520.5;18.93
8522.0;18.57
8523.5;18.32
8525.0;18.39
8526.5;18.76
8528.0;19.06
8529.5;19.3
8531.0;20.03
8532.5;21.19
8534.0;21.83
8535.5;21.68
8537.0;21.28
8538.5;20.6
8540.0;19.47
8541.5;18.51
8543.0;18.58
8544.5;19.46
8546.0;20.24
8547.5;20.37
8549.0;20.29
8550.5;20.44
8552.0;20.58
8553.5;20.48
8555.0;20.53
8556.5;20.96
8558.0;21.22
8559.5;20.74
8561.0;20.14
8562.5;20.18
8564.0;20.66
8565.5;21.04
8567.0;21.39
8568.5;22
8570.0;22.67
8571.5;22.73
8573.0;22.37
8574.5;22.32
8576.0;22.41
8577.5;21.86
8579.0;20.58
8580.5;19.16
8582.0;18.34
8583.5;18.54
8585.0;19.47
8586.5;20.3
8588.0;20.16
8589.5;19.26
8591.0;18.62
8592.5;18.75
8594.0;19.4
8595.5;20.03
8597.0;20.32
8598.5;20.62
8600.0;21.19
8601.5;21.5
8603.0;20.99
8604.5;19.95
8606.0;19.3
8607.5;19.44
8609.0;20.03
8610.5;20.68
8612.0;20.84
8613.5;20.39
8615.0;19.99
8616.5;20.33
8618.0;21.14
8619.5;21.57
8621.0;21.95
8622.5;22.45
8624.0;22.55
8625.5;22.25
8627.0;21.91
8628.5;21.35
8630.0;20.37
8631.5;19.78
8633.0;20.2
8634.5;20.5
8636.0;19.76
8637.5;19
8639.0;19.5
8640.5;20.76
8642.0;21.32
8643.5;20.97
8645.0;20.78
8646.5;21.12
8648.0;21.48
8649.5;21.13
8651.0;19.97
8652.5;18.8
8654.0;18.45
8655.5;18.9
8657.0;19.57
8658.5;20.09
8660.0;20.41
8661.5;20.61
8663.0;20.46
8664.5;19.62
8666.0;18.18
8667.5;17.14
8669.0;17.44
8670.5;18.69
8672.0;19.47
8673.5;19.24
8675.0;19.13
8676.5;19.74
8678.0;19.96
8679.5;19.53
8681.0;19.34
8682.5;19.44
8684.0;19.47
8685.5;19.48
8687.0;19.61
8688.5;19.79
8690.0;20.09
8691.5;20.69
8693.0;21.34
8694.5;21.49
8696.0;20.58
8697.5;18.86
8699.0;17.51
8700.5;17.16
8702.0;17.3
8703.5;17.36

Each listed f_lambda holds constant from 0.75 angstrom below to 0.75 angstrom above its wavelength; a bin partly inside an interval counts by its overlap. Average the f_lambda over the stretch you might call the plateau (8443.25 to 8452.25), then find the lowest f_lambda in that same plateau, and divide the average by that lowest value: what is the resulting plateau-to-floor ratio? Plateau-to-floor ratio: 1.04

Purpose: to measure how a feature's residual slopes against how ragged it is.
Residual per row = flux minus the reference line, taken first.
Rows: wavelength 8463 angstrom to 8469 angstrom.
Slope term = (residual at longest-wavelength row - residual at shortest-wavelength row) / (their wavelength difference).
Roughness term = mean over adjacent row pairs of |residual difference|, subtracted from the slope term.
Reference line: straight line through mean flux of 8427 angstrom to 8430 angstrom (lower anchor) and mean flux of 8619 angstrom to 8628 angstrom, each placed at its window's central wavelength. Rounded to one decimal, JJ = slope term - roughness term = -1.3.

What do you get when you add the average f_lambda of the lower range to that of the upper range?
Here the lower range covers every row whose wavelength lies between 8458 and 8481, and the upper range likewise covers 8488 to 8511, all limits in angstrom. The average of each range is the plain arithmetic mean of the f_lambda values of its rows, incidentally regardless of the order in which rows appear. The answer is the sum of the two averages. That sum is 41.1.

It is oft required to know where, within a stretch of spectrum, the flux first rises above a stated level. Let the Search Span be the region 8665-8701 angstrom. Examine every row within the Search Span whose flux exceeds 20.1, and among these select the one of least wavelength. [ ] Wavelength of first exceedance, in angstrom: 8691.5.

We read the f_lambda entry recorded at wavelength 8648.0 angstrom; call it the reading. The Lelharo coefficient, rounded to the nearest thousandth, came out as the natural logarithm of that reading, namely 3.067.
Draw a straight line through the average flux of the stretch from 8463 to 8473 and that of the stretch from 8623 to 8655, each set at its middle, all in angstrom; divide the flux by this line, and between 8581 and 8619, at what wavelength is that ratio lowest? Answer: 8582.0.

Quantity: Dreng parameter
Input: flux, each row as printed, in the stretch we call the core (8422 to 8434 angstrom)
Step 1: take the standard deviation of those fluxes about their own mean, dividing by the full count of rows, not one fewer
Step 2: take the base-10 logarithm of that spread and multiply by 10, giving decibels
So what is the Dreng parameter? -1.1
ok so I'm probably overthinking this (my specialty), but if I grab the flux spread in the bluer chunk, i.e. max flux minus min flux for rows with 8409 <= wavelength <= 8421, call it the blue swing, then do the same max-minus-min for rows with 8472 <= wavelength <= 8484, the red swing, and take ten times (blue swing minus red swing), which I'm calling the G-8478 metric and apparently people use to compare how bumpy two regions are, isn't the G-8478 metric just -22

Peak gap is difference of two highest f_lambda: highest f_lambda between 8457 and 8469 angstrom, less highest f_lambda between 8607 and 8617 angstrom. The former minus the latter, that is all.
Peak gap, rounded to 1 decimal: 1.6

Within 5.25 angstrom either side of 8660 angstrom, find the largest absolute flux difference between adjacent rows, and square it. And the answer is 0.7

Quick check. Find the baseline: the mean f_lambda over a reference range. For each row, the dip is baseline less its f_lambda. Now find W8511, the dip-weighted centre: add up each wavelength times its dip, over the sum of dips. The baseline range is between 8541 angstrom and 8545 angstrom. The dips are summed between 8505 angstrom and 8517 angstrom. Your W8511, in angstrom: 8509.4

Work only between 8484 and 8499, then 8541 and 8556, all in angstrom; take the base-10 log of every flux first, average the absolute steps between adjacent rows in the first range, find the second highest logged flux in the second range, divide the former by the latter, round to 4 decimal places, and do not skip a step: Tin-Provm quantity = 0.0107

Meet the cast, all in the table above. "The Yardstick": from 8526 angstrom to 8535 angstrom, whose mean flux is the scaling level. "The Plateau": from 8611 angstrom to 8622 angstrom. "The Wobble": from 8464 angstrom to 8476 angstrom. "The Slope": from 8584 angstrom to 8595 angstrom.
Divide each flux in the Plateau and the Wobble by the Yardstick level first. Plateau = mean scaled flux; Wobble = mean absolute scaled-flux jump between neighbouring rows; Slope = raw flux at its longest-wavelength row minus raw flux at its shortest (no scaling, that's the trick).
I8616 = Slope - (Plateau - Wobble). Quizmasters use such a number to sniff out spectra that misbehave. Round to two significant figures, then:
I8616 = -1.1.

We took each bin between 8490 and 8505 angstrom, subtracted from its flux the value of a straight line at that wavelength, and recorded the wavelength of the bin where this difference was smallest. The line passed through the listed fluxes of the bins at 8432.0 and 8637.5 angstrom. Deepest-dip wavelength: 8490.5 angstrom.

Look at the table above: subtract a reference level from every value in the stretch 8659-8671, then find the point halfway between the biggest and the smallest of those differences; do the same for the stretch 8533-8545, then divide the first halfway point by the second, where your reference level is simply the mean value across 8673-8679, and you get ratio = -1.0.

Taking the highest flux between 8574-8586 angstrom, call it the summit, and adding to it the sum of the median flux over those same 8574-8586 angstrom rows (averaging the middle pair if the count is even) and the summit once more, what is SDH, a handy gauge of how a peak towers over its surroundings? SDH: 64.8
